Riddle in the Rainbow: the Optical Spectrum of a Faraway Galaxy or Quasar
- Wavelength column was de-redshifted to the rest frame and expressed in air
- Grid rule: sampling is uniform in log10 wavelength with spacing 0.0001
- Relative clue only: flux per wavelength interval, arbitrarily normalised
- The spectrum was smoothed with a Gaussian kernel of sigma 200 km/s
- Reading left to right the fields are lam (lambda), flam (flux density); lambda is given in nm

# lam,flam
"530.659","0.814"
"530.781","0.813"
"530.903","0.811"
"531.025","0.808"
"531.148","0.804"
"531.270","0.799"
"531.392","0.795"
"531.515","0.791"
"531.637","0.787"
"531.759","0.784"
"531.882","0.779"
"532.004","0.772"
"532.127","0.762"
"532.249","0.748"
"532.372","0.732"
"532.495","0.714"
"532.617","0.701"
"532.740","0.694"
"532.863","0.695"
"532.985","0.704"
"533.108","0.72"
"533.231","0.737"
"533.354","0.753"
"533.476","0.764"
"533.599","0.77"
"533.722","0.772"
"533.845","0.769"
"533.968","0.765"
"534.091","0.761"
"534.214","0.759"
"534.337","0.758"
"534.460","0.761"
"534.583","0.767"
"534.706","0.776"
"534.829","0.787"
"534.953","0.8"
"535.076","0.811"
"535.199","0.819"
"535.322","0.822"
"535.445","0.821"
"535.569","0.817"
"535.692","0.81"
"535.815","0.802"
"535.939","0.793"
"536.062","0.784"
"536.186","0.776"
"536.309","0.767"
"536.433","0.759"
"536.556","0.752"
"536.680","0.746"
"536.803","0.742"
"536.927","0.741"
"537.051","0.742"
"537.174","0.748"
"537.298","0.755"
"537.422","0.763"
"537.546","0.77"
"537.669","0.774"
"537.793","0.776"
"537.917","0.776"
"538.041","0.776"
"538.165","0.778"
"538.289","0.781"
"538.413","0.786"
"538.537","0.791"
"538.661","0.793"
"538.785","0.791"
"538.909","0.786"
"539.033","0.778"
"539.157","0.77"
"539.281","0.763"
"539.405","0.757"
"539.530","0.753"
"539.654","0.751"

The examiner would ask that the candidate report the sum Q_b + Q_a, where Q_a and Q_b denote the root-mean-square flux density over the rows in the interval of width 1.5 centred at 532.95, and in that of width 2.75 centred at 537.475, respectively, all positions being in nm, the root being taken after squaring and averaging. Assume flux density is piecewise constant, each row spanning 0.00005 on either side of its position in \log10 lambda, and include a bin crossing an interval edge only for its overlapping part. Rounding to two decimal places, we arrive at 1.50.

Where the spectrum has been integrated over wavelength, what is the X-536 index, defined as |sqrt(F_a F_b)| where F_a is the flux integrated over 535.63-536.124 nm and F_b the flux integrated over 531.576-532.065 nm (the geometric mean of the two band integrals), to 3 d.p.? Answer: 0.388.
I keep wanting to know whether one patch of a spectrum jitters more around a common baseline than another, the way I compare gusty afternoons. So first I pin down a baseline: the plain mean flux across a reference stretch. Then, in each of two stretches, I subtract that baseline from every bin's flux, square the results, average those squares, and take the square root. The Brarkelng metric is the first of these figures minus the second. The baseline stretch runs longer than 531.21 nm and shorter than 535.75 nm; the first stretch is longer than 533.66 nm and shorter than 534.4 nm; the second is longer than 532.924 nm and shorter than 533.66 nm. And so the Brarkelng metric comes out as -0.03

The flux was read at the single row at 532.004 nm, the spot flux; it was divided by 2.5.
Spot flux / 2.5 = 0.309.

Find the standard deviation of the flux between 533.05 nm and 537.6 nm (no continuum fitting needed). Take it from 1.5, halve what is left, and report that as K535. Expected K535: 0.737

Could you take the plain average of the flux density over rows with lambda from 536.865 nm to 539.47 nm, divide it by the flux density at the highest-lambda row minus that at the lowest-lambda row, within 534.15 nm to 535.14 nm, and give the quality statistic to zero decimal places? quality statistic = 15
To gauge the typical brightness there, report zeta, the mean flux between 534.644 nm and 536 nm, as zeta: 0.805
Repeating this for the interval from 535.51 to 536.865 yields 0.777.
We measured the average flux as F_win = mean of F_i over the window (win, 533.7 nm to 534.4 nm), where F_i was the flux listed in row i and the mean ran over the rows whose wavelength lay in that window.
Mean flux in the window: 0.76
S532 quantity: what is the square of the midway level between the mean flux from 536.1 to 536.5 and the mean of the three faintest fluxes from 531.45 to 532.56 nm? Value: 0.562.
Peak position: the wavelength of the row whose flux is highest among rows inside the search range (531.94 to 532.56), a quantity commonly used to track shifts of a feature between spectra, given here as 532.004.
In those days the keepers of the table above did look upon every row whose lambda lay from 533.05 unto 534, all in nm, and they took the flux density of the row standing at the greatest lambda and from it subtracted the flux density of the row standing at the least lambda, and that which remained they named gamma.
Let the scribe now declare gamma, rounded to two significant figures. 0.045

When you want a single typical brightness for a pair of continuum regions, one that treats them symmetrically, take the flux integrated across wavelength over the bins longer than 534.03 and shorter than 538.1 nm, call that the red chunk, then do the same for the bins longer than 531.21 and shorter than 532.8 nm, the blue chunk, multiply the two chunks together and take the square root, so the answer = 2.0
